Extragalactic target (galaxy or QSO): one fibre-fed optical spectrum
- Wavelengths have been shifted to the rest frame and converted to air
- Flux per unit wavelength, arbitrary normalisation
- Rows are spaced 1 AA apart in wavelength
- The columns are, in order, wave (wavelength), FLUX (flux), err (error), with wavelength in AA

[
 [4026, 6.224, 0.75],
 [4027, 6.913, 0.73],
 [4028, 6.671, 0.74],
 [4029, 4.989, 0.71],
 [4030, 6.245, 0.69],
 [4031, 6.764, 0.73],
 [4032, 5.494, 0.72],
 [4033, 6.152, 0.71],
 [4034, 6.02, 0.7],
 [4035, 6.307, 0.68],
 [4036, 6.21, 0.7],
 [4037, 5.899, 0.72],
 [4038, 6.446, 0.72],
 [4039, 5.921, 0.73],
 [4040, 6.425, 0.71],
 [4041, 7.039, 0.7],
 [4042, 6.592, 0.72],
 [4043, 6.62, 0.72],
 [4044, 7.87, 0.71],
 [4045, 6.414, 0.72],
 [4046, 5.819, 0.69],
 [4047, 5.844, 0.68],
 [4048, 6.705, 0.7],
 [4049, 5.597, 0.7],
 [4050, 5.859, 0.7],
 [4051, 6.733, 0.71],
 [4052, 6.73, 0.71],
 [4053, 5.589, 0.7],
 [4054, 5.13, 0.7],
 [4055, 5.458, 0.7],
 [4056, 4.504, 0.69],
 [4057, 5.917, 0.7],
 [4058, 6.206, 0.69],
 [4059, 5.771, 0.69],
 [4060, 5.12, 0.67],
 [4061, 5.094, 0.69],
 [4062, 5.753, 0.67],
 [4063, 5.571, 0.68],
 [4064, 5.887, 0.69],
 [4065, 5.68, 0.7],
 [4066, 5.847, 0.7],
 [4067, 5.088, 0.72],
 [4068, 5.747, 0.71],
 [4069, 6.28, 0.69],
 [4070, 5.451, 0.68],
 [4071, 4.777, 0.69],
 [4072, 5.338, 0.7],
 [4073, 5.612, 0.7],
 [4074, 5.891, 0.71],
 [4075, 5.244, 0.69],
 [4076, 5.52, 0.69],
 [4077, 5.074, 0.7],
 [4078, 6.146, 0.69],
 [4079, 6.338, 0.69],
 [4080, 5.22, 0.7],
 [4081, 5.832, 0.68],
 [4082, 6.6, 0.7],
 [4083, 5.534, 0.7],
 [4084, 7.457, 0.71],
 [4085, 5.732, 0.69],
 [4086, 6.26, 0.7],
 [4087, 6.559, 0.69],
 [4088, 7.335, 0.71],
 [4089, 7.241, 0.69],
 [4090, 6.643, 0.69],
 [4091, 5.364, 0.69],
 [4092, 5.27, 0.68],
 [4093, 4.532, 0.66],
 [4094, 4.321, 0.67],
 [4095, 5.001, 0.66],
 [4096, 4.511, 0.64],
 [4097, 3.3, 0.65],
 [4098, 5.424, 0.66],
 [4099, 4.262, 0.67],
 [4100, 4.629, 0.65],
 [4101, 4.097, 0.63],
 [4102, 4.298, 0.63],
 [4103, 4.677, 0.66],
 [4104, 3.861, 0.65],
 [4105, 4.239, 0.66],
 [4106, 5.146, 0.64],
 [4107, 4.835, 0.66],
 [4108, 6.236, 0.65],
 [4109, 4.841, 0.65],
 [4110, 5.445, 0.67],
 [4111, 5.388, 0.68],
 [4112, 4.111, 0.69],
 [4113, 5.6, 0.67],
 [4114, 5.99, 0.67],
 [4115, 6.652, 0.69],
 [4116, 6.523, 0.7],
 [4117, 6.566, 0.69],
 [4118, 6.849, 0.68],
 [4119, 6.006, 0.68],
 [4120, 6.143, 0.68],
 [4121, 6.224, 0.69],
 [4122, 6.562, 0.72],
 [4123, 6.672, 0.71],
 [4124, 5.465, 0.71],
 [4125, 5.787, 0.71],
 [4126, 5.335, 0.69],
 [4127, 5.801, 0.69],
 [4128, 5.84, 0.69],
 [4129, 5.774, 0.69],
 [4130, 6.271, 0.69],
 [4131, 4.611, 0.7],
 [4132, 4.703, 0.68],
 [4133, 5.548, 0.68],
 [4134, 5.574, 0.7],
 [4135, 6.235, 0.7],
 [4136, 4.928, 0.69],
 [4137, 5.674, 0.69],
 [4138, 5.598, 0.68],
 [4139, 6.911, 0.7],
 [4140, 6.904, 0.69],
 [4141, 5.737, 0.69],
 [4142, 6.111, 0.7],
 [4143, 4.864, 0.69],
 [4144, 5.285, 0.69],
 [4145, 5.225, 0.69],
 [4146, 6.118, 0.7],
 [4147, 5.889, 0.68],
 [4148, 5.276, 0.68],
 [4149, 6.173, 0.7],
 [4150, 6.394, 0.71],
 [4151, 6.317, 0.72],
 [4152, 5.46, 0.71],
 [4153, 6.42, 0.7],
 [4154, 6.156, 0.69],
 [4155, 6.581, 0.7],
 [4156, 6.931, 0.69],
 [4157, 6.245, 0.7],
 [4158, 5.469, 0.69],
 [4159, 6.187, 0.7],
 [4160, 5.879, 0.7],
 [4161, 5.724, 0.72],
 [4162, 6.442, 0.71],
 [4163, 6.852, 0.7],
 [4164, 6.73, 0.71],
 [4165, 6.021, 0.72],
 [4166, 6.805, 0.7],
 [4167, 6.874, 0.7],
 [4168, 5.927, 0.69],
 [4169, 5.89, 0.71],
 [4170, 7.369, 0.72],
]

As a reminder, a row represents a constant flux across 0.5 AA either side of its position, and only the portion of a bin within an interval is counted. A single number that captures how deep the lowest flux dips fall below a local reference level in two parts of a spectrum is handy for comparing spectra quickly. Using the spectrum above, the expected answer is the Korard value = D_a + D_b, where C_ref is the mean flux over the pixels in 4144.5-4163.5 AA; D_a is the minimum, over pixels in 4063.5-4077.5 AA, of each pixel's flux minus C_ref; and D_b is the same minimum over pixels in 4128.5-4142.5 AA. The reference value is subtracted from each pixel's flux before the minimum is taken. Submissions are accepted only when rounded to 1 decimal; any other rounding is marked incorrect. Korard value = -2.8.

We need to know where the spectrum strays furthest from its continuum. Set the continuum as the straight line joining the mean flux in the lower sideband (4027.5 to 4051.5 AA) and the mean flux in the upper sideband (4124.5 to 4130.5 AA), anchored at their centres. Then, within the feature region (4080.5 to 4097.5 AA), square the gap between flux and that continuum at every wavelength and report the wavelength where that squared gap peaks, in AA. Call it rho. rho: 4097 AA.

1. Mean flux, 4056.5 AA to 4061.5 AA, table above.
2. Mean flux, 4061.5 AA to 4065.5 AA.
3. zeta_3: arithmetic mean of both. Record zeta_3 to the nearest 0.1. 5.7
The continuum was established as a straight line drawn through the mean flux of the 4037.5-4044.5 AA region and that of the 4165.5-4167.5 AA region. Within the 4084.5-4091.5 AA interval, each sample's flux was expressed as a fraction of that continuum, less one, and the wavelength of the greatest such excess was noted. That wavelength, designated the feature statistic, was 4088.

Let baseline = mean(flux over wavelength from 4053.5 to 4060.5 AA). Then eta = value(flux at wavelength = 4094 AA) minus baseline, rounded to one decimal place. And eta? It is -1.1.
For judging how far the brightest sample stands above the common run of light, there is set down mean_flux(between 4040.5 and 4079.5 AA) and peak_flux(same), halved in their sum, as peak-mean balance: 6.86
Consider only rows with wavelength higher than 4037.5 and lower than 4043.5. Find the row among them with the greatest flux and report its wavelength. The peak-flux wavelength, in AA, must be 4041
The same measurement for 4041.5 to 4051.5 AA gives 4044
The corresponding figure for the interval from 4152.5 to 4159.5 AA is 4156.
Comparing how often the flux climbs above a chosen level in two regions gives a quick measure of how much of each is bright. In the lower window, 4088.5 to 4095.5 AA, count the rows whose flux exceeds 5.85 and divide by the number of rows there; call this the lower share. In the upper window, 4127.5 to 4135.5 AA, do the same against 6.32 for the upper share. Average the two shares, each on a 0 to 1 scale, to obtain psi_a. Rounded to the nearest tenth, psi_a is 0.1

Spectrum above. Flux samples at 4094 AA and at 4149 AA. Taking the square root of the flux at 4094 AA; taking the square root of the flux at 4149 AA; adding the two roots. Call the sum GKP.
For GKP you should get 4.56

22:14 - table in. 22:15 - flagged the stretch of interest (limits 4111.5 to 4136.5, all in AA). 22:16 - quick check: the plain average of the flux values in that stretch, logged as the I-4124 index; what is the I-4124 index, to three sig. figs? 5.83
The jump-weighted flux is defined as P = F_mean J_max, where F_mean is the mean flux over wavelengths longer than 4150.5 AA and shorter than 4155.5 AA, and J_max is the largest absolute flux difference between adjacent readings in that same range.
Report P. 5.9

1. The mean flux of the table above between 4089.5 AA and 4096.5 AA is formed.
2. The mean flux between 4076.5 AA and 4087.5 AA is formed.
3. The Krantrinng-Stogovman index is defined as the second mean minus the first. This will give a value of 1.0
